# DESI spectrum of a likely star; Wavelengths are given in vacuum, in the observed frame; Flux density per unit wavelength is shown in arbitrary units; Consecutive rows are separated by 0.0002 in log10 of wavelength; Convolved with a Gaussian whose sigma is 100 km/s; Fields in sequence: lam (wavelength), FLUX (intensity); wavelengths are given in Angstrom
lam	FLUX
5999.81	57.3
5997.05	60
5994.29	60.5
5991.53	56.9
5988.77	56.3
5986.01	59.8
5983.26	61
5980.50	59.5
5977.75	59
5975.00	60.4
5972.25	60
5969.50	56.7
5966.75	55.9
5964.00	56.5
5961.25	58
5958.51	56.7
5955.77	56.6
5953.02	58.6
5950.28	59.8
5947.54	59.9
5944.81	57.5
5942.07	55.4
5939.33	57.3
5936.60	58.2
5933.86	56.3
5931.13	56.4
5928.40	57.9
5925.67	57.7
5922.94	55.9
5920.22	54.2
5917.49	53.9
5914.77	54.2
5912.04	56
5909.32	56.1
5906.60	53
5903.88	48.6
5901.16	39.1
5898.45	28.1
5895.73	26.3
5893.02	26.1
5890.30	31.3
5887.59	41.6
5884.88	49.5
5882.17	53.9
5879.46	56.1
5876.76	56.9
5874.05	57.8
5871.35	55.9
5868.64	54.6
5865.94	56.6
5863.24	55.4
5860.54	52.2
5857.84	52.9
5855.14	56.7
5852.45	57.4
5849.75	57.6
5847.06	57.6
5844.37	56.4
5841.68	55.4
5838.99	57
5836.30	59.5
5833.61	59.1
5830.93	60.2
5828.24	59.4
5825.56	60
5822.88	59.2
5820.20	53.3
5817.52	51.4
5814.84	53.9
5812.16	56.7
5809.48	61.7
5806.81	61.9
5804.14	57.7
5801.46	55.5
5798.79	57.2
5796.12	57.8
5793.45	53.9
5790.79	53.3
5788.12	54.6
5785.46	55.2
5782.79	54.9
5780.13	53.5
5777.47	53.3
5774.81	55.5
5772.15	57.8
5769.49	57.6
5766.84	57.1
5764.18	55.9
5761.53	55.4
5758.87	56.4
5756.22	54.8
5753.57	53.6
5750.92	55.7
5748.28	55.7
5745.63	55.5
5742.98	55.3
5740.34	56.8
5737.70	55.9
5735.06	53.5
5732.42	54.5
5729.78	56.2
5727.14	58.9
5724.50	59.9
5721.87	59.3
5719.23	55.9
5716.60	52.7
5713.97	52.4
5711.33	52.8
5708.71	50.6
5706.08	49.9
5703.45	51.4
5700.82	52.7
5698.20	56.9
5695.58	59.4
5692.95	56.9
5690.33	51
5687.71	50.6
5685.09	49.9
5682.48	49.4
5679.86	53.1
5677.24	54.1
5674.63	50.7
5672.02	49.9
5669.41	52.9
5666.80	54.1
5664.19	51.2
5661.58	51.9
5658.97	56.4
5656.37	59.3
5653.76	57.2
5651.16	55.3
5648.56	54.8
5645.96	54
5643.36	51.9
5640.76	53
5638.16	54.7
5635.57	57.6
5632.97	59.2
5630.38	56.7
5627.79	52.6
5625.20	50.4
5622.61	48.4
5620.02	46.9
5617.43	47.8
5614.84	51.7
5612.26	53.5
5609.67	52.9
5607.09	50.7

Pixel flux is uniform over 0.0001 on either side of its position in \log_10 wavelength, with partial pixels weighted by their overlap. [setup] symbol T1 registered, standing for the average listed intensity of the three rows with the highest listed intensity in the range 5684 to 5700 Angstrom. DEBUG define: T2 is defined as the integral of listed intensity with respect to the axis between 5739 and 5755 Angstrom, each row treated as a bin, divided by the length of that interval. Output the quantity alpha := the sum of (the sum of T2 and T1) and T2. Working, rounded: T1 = 57.7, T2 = 55.4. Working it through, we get 169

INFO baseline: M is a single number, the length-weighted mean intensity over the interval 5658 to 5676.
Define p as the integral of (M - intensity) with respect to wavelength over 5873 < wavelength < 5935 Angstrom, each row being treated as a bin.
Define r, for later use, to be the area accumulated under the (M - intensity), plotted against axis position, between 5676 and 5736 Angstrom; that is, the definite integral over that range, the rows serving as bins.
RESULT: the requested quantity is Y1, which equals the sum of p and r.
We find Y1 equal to 116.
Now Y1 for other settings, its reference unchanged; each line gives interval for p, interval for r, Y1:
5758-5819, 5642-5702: -296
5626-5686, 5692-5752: -258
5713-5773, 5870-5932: 0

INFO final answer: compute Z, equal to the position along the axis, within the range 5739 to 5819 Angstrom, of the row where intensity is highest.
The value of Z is 5806.81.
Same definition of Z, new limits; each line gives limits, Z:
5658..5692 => 5658.97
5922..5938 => 5936.60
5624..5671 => 5656.37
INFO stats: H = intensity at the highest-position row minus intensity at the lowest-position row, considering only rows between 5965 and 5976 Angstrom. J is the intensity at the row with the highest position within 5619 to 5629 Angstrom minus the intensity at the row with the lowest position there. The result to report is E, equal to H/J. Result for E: 1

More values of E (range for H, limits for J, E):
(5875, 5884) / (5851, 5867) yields 4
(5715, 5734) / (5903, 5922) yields 0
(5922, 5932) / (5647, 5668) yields -1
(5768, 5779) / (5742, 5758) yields 9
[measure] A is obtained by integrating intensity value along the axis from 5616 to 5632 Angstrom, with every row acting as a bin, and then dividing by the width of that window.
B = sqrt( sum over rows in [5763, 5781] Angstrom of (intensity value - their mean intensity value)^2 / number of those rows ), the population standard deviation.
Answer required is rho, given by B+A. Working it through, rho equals 52.4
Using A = 50.7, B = 1.7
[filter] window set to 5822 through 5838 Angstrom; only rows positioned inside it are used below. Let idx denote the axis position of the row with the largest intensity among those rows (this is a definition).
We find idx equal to 5830.93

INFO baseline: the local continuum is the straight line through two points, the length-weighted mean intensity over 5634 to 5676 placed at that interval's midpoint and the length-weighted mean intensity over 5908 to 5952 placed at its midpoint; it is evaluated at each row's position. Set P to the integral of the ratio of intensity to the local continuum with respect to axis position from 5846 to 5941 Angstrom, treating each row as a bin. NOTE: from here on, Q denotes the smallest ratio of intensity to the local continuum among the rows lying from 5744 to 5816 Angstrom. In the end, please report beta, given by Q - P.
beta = -86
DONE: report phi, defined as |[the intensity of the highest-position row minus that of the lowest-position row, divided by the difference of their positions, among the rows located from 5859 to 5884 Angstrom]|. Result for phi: 0.08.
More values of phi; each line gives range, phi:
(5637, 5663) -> 0.12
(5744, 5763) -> 0.01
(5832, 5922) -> 0.06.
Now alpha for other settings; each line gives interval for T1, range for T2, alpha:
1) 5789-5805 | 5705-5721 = 163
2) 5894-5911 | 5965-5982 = 170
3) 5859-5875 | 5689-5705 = 166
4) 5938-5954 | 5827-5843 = 176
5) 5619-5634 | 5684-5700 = 164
